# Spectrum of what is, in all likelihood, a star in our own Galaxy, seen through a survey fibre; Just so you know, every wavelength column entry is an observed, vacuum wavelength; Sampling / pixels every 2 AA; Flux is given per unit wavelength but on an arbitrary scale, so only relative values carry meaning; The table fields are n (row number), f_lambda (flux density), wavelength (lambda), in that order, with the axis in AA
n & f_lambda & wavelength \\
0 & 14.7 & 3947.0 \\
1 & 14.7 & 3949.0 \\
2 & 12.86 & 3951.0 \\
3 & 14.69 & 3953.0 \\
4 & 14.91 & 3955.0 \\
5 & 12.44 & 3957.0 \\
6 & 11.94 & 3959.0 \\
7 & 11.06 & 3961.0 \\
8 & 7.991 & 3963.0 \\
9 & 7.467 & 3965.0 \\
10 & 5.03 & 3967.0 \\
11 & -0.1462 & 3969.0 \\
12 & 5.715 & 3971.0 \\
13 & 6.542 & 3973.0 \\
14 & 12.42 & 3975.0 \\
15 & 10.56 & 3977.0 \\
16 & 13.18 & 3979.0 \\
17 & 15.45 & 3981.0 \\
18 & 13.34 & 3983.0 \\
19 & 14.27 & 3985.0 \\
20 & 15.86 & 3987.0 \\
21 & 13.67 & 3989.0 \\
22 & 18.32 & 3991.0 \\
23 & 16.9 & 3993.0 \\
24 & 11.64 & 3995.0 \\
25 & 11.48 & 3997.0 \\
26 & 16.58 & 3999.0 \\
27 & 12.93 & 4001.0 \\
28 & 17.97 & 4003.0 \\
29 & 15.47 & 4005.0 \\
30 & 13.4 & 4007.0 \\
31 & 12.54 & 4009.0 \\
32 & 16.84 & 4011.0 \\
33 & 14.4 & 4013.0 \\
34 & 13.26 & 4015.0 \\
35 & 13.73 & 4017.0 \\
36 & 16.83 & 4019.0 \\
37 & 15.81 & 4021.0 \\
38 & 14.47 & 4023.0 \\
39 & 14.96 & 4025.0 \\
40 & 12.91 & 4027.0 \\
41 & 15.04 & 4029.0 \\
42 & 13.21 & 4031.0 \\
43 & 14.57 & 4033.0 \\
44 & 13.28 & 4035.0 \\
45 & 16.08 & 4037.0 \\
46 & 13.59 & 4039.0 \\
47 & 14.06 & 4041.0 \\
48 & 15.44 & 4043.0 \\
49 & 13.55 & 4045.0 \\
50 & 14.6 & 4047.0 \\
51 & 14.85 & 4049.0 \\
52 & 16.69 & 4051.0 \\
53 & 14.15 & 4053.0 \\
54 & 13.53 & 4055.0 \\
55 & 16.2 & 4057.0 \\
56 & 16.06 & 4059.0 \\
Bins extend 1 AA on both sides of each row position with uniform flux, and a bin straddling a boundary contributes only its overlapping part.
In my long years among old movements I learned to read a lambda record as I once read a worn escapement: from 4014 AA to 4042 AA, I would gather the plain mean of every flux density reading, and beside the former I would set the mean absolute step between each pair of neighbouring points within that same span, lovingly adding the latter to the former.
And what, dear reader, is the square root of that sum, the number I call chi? 4.00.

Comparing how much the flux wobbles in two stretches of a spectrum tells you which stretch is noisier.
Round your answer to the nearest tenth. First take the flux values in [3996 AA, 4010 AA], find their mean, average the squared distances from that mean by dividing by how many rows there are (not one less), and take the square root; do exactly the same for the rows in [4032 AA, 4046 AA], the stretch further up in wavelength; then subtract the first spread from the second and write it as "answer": -1.2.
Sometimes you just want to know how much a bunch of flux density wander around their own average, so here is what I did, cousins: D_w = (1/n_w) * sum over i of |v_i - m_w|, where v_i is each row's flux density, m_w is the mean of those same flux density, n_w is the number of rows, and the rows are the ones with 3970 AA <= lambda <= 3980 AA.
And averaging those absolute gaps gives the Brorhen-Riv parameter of 2.8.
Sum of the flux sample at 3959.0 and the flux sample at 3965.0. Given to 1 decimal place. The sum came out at 19.4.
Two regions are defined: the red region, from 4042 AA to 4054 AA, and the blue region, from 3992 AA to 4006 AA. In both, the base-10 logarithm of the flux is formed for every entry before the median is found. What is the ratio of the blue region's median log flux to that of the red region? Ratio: 1.02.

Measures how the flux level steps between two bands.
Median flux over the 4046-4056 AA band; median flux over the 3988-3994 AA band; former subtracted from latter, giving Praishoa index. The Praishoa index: 2.3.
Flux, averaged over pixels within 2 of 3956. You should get 13.7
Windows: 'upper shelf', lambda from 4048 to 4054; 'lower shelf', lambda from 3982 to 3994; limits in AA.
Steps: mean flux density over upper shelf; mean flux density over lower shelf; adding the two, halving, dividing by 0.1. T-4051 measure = 153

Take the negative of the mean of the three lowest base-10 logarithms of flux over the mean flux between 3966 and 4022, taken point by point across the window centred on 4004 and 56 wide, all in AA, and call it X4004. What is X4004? 0.06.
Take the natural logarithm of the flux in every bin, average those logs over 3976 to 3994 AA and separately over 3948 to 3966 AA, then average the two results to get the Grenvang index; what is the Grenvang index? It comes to 2.56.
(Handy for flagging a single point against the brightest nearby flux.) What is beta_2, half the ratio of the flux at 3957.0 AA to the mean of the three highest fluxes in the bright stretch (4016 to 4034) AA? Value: 0.39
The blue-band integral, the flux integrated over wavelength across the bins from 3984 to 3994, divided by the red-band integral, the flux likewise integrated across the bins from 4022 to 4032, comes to 1.12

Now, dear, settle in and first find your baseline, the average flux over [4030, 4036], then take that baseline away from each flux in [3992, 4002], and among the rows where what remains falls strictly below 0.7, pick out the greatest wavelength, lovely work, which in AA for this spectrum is 4001.0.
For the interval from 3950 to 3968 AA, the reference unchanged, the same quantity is 3967.0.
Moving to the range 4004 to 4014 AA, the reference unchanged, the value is 4009.0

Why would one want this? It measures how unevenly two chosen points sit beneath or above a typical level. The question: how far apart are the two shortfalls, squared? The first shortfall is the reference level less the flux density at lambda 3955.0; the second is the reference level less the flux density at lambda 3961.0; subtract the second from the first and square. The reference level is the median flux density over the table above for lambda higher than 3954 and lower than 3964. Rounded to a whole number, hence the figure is 15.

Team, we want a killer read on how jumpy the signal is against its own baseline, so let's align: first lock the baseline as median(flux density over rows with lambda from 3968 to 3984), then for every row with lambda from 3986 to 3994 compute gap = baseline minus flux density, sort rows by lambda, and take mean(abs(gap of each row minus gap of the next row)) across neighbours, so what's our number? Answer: 2.8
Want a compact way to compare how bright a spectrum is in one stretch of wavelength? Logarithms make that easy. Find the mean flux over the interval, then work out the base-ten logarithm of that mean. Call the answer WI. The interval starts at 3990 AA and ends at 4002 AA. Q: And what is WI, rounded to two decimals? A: 1.17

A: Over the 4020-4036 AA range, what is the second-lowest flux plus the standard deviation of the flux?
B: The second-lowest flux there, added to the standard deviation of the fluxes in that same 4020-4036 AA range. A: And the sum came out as 14.2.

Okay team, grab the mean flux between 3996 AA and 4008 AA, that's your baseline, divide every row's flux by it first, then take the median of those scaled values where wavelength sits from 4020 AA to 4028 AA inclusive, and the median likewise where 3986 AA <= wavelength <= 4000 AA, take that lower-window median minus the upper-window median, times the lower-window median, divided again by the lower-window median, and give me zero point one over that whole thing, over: 1.28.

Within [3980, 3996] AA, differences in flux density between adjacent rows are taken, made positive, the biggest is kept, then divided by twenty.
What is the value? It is 0.263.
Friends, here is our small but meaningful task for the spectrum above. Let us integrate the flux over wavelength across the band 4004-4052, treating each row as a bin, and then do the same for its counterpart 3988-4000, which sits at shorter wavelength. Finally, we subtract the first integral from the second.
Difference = -522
